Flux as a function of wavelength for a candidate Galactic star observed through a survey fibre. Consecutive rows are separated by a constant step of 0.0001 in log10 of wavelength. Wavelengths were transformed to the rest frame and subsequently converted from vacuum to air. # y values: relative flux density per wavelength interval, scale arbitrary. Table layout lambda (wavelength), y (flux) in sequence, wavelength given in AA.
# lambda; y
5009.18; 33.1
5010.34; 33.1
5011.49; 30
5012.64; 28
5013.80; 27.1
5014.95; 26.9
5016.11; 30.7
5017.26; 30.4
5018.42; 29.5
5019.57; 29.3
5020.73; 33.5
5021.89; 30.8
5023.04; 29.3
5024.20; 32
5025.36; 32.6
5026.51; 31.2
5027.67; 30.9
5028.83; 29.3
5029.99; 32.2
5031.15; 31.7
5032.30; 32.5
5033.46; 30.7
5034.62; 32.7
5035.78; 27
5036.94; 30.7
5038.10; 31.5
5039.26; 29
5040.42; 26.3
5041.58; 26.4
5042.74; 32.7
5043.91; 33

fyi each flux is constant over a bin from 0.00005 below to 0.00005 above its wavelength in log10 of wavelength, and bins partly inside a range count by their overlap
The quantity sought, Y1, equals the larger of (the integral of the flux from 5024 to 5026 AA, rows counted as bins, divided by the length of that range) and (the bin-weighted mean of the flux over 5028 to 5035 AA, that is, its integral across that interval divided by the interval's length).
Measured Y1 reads 32.4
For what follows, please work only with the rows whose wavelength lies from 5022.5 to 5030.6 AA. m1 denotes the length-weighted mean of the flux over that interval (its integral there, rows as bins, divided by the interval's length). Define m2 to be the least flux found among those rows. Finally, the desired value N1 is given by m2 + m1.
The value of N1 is 60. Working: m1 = 31.1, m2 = 29.3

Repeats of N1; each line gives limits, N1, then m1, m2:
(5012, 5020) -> 56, 28.9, 26.9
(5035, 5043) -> 55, 29.0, 26.3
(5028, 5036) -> 58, 31.0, 27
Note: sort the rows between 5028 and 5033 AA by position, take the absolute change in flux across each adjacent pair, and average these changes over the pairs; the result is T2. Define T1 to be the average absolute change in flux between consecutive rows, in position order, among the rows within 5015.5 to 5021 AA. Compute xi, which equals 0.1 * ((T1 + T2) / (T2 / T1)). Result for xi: 0.28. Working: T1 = 1.4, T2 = 1.40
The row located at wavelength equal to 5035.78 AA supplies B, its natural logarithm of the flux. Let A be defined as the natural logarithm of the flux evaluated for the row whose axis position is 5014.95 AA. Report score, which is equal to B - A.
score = 0.00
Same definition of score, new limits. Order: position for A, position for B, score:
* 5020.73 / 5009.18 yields -0.01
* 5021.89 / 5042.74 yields 0.06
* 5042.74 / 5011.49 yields -0.09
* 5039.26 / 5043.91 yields 0.13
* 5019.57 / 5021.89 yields 0.05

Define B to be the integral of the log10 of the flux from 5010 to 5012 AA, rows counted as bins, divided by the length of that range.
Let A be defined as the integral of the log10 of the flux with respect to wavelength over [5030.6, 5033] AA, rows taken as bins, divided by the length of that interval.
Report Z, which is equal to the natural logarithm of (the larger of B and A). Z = 0.412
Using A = 1.510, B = 1.50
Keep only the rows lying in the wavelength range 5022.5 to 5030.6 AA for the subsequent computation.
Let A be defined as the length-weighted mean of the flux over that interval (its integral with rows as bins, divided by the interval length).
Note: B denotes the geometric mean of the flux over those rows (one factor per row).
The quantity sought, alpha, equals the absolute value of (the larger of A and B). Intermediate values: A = 31.1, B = 31.0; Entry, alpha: 31.1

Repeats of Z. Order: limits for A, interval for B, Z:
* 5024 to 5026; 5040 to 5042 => 0.414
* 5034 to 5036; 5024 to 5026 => 0.414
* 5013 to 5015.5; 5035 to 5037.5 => 0.380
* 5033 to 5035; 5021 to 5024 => 0.405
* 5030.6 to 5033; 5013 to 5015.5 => 0.412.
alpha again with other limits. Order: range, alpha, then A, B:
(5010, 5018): 29.4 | 29.4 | 29.4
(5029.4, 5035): 32.0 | 31.9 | 32.0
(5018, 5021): 30.7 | 30.6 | 30.7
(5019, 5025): 31.0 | 31.0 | 30.9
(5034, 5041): 29.5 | 29.5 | 29.4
